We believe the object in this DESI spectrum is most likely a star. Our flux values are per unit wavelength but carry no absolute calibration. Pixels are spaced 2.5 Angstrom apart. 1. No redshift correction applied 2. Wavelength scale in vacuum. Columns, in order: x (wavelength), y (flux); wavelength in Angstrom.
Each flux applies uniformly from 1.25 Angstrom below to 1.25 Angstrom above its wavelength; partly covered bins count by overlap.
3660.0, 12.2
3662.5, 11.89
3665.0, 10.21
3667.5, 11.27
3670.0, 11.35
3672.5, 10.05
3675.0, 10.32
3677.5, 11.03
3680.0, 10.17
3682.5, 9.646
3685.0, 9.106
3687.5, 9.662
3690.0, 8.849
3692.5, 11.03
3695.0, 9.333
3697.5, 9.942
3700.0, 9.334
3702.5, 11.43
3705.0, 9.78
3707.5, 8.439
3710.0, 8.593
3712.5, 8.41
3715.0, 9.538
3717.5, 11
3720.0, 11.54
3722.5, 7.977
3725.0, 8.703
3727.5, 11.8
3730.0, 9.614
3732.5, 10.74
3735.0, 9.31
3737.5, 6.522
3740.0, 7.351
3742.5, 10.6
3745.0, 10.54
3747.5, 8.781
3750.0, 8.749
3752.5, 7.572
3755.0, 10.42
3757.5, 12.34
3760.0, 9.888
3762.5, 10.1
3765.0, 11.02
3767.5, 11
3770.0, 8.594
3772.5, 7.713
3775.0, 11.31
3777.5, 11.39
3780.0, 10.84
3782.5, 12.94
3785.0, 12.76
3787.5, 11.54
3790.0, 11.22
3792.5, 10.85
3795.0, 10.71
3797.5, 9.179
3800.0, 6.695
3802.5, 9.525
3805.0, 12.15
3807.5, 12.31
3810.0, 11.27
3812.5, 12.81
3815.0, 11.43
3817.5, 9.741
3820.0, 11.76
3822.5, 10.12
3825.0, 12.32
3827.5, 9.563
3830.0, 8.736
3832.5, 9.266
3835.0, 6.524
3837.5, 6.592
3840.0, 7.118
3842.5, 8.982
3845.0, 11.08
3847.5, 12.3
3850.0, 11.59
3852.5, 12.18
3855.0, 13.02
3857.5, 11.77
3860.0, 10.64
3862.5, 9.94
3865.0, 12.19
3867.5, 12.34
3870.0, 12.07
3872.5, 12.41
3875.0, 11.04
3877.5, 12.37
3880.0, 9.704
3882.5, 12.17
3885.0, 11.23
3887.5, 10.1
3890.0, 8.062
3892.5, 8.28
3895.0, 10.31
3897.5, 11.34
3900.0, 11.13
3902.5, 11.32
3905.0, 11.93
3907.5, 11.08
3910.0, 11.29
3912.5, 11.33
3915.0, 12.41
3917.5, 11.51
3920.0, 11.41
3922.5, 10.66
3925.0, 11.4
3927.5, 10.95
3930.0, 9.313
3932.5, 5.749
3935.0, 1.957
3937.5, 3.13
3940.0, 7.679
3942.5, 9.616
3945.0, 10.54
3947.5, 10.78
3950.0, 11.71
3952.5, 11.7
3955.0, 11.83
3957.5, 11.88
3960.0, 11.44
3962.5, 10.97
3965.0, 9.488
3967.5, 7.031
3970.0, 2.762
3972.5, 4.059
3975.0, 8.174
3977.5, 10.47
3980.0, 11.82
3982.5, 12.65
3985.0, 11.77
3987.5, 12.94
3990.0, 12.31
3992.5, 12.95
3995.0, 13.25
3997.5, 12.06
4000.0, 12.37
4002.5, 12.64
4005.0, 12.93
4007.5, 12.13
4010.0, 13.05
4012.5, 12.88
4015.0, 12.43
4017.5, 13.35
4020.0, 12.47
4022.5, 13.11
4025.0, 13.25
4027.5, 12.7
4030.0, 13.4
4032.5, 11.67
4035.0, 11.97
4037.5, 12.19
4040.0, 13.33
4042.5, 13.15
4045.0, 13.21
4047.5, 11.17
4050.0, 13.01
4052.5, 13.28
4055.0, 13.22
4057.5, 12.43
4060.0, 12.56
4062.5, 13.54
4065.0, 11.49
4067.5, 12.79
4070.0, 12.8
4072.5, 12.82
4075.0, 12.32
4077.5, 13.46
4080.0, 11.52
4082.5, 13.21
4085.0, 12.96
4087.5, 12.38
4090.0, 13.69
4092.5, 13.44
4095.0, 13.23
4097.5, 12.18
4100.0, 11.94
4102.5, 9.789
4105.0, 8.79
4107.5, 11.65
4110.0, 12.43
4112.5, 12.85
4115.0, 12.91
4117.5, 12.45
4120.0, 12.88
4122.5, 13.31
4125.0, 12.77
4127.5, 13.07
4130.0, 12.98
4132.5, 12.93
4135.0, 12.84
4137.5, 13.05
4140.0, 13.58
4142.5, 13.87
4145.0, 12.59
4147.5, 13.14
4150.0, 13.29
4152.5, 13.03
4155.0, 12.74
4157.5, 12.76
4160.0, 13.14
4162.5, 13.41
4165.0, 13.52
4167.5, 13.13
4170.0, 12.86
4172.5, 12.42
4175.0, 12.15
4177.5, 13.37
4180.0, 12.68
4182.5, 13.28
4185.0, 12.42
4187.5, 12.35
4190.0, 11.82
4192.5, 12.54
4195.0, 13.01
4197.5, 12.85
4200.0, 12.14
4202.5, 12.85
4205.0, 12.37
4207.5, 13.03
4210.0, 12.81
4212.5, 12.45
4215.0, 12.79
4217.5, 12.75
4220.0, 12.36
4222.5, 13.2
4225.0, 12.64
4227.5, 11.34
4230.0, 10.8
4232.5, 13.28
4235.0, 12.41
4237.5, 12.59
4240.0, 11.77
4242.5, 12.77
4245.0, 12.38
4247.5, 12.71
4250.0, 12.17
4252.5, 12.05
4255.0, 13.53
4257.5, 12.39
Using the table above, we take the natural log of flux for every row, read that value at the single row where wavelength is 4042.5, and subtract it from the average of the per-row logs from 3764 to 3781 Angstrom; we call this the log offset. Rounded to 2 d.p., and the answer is -0.26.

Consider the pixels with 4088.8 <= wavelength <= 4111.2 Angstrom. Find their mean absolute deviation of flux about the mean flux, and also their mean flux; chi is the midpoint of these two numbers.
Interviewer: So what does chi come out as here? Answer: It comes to 6.56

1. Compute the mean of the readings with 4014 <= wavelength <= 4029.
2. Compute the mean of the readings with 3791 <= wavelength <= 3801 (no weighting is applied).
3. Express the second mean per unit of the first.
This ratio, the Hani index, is 0.73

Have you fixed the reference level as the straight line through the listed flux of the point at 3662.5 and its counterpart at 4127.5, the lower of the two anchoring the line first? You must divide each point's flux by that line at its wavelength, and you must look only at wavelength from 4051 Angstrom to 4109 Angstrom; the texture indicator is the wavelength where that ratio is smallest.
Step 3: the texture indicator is 4105.0 Angstrom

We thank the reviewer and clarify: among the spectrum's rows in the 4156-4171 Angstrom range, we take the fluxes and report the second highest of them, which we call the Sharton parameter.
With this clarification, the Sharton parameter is 13.41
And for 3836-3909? 12.41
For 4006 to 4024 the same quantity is 13.11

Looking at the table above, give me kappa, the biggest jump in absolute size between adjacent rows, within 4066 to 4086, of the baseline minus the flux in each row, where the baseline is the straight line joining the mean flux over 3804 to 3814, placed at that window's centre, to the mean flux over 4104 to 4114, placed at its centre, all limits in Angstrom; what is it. 1.9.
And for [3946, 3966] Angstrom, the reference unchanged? 1.5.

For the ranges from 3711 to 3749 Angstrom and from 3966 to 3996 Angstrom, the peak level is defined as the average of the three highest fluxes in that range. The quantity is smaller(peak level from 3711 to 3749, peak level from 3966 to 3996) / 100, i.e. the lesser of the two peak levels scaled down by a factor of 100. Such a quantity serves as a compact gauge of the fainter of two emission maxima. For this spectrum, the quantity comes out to 0.114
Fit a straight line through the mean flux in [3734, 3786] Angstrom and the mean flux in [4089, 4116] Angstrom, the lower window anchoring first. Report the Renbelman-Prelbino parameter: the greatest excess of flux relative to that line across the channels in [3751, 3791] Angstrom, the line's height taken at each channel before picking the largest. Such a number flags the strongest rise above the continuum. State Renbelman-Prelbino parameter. 2.8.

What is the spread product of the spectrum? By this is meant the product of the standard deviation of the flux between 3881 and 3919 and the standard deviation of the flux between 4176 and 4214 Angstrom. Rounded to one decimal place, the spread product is 0.5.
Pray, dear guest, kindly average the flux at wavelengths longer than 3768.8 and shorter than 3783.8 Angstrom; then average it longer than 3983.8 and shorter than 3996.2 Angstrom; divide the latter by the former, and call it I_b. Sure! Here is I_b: 1.21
